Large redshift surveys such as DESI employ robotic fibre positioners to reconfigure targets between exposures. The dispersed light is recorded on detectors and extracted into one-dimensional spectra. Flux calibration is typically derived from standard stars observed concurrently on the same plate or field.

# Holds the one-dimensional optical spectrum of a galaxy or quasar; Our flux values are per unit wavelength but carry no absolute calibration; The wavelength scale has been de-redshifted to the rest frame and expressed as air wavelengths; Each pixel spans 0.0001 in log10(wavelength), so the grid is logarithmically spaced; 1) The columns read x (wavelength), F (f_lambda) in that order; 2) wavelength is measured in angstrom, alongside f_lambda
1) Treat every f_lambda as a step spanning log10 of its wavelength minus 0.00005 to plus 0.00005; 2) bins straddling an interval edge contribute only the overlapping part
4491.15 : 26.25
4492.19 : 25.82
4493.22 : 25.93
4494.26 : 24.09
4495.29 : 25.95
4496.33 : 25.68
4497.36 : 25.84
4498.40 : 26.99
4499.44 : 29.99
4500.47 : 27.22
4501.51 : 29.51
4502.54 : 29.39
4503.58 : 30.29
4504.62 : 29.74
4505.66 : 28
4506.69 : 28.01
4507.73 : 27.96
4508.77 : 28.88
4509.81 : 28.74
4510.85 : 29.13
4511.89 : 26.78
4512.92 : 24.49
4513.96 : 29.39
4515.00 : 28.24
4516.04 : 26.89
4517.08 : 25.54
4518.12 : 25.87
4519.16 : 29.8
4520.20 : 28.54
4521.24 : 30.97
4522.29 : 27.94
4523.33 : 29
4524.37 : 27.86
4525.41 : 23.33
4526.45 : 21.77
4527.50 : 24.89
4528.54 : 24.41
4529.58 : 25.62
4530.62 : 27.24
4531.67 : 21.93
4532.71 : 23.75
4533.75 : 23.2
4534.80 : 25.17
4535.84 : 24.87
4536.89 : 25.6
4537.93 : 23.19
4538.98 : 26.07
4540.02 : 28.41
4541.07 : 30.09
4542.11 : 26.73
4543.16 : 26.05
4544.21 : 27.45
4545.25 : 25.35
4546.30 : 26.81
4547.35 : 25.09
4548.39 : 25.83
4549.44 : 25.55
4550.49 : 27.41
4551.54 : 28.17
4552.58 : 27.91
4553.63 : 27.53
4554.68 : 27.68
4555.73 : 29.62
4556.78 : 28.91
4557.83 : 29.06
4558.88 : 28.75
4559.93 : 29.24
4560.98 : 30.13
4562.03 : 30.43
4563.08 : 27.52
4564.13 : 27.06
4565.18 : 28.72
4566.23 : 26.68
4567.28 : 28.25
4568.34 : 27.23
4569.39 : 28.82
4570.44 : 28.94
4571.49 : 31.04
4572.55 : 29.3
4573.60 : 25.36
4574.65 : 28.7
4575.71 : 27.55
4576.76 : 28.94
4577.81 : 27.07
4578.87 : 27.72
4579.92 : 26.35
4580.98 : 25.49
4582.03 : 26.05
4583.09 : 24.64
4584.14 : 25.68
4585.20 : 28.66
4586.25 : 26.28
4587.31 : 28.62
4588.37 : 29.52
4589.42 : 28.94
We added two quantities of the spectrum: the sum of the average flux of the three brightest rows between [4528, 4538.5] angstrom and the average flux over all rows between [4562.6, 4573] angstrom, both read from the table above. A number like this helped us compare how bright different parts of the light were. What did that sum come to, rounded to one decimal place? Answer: 54.5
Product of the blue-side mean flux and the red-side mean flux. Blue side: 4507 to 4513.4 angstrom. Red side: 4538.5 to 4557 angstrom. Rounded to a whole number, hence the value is 754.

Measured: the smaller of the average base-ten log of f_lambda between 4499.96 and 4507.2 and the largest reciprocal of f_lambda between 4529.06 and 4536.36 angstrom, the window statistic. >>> 0.046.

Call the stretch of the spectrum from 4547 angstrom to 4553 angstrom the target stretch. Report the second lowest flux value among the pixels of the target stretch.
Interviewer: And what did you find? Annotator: 25.55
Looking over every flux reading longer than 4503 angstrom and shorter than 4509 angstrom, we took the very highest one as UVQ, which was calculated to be 30.29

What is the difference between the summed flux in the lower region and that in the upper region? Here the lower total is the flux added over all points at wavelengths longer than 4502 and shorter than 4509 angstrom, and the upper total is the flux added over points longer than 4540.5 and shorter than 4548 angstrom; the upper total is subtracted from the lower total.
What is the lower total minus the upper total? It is 15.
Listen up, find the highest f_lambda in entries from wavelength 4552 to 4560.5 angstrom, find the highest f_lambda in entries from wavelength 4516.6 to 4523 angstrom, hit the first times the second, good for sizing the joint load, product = 917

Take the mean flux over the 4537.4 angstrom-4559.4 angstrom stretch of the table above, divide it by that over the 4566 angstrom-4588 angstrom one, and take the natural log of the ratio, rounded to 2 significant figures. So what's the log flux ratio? -0.010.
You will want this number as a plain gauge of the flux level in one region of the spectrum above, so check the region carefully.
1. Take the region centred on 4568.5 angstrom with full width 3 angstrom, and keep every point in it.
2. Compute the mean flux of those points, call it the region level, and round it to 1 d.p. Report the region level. 28.1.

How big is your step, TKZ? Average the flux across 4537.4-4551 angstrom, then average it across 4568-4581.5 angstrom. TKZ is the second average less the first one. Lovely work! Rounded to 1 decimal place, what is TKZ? 1.4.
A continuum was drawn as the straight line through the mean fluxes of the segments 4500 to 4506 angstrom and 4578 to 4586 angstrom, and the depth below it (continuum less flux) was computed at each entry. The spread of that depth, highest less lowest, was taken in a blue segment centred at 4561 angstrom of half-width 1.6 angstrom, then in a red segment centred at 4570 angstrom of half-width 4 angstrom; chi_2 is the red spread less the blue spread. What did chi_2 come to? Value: 4.3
